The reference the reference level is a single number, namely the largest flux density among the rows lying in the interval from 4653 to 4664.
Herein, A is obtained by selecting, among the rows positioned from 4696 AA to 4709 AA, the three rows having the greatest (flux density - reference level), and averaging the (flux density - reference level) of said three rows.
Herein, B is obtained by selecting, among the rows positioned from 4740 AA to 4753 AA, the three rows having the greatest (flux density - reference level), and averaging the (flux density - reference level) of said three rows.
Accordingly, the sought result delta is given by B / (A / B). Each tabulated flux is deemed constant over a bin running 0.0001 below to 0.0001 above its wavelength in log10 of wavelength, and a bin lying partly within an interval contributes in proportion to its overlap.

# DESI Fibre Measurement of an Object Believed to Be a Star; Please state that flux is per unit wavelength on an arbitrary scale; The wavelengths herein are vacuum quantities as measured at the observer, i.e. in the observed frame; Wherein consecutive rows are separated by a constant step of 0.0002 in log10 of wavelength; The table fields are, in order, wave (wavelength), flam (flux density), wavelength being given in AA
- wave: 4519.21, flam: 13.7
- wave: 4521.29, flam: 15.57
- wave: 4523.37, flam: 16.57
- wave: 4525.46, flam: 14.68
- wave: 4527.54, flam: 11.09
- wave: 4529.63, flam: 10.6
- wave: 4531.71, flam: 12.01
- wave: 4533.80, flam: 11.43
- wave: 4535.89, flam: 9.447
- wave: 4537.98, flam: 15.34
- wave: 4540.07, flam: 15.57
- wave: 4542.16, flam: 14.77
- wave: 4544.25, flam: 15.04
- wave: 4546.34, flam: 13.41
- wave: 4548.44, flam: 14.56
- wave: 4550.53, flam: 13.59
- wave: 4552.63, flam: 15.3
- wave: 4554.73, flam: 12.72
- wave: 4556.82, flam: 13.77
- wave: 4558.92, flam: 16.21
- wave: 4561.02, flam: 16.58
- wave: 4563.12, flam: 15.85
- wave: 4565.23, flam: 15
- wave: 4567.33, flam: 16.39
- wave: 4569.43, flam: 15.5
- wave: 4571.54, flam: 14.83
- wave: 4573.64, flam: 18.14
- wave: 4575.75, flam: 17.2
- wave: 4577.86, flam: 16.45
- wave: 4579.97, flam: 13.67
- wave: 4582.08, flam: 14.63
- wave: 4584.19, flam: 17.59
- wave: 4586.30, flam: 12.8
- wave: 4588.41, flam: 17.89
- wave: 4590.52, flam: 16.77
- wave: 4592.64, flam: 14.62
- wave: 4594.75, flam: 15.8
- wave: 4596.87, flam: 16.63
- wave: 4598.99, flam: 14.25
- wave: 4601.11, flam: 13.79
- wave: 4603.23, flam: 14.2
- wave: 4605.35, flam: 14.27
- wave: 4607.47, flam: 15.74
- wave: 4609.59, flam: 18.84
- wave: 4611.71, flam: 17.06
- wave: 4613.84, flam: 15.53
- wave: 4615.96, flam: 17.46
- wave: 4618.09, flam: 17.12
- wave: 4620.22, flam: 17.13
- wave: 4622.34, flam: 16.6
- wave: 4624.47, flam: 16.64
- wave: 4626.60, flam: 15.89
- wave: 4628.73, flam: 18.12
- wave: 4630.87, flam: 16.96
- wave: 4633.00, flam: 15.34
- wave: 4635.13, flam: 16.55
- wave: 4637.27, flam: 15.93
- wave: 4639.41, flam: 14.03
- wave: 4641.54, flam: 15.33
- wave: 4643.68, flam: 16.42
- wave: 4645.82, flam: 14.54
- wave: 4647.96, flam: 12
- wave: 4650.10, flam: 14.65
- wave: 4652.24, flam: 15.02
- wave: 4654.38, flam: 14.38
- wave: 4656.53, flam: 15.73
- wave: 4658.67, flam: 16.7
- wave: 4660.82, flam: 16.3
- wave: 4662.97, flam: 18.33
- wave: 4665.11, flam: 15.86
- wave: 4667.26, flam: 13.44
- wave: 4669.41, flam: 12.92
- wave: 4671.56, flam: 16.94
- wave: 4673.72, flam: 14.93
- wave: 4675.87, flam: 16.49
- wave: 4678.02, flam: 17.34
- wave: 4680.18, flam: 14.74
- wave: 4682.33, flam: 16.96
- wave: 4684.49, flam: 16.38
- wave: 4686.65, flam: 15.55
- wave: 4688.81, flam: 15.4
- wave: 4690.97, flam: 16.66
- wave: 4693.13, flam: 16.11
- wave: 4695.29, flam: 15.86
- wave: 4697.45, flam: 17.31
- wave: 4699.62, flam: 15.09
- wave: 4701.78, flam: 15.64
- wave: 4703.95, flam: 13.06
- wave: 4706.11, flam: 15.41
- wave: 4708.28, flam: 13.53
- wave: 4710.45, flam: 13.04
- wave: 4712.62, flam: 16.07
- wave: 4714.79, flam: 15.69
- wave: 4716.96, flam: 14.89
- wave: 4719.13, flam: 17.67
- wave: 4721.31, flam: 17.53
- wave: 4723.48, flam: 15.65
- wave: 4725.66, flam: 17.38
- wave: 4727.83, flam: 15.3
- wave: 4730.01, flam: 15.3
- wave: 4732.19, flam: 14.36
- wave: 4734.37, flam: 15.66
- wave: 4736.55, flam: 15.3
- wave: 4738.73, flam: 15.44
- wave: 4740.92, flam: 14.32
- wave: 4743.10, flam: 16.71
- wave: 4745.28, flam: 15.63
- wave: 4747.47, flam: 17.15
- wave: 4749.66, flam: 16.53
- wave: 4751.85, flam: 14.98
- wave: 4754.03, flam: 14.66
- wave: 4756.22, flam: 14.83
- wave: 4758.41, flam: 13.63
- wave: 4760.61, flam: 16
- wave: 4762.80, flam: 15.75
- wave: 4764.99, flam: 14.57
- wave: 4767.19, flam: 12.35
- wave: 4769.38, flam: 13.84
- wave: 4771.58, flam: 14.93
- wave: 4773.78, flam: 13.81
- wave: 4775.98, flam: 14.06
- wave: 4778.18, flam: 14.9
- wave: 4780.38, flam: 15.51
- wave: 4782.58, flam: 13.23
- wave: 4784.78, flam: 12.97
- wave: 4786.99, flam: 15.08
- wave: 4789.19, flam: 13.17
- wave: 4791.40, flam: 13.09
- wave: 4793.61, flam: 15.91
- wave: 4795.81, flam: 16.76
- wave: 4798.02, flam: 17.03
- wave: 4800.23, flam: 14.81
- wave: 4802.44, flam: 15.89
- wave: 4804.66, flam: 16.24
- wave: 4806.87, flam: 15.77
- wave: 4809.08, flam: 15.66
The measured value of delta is -1.1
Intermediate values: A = -2.2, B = -1.5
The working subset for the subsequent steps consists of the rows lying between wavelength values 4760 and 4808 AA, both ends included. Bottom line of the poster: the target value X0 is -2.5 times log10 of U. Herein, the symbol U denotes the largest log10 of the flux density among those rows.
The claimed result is -0.23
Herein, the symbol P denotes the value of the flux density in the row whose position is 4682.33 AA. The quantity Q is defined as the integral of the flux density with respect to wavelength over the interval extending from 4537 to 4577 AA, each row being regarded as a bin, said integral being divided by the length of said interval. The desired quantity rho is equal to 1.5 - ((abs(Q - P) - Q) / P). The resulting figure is 2.30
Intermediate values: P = 16.96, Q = 15.3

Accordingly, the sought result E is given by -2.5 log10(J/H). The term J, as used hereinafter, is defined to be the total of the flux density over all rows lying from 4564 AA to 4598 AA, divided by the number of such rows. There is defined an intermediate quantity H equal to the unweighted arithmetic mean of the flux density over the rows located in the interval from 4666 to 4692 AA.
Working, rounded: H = 15.6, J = 15.9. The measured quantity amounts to -0.02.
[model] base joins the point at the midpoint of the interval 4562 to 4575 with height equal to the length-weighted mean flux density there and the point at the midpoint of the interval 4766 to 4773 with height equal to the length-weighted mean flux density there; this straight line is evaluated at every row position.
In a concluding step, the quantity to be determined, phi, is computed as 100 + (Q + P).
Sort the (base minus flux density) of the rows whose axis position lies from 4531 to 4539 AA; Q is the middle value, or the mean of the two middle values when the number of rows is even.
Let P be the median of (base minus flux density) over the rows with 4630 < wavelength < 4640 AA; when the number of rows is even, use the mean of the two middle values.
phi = 104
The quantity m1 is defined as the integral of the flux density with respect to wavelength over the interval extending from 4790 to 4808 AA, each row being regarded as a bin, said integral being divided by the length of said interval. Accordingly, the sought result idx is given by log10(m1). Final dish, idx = 1.19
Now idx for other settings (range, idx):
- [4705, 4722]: 1.19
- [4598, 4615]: 1.19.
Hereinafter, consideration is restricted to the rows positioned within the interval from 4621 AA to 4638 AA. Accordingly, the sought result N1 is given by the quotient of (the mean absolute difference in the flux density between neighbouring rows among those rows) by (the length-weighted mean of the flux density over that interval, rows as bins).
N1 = 0.066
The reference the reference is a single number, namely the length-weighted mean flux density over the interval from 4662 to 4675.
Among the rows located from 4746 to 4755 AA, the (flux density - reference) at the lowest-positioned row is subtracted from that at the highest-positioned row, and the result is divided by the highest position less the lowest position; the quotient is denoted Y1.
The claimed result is -0.4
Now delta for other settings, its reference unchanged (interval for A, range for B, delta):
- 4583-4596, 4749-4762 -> -6.8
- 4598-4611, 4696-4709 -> -2.4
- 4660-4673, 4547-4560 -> -7.8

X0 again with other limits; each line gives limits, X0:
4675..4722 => -0.24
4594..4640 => -0.26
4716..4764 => -0.24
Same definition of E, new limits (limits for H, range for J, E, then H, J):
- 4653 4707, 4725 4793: 0.06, 15.7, 14.9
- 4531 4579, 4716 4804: -0.03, 14.7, 15.2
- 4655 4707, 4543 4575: 0.05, 15.8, 15.1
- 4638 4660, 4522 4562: 0.08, 14.9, 13.8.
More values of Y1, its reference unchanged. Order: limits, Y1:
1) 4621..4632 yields 0.0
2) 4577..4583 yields -0.4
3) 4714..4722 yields 0.3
